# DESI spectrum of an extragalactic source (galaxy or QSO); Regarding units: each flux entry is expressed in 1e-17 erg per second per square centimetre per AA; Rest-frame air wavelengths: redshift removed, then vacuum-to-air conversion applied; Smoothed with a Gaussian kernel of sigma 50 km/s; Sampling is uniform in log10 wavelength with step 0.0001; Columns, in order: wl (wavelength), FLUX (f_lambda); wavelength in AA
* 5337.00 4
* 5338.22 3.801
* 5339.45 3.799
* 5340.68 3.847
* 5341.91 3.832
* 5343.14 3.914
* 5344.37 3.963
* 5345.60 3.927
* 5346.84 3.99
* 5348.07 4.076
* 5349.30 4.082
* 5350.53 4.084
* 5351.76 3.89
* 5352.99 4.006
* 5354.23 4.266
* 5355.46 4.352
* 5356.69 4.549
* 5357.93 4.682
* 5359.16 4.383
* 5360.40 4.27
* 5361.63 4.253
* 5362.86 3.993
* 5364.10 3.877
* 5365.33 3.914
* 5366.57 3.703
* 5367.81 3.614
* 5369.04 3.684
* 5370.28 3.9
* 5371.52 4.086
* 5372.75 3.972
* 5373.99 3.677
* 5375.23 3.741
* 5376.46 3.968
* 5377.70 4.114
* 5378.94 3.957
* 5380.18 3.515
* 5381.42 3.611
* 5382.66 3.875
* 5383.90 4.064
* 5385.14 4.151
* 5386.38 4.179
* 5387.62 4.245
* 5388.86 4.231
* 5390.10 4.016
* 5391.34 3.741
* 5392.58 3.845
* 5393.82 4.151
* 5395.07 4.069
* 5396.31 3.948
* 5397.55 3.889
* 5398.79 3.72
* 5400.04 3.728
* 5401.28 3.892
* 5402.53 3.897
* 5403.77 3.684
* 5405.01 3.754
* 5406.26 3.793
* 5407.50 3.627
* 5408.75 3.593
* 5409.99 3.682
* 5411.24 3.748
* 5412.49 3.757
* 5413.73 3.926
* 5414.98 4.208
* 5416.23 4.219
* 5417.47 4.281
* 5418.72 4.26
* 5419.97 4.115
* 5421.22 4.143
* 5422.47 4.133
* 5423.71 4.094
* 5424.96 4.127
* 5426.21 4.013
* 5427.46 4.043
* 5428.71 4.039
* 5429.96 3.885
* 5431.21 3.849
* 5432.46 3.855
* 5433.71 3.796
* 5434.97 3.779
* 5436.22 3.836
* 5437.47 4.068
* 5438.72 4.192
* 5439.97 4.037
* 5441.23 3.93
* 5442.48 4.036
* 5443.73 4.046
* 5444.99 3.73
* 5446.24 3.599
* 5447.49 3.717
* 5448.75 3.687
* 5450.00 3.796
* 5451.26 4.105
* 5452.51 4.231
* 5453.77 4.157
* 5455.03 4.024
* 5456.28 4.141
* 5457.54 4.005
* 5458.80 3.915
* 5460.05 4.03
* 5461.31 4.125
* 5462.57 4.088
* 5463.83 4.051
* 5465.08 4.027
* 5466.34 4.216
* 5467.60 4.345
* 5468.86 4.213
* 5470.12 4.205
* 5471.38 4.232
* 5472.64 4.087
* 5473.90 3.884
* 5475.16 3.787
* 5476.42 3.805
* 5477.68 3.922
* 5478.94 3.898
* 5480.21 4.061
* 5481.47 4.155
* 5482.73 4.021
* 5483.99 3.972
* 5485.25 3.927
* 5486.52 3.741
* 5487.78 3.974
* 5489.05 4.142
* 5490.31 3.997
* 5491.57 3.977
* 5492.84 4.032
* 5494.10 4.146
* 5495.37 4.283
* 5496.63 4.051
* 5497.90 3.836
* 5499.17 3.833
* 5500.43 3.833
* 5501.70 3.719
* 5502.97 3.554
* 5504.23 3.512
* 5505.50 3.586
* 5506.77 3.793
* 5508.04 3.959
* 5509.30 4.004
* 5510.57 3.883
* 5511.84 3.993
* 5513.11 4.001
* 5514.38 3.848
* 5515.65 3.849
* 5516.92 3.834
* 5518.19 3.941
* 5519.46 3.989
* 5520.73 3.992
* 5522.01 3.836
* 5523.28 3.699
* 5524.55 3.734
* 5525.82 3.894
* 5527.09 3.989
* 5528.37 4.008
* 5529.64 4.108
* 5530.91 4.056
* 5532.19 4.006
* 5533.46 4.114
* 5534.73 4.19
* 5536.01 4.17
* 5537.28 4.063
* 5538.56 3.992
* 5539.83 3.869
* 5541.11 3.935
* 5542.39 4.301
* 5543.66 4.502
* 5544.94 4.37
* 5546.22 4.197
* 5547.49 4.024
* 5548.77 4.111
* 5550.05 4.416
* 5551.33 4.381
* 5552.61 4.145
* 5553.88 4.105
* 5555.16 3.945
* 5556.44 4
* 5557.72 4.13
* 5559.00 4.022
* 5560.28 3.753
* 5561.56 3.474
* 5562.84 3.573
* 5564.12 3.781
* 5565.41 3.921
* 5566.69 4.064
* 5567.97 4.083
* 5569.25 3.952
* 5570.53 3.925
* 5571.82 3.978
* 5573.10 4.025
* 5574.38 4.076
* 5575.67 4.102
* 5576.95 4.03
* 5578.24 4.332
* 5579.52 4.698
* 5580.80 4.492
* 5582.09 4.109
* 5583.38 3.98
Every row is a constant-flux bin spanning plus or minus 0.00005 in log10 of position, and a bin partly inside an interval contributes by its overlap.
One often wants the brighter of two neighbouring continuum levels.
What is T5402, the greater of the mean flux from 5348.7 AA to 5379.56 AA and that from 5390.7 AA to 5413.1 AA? 4.04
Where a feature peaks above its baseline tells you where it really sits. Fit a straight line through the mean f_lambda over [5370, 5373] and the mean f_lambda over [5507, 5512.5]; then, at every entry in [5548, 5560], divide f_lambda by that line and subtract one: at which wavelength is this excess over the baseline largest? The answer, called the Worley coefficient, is 5550.05 AA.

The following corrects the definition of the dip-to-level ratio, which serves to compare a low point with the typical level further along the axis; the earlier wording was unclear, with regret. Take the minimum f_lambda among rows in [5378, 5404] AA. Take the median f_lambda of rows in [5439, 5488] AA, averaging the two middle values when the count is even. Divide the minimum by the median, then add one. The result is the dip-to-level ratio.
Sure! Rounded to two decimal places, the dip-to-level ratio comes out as 1.87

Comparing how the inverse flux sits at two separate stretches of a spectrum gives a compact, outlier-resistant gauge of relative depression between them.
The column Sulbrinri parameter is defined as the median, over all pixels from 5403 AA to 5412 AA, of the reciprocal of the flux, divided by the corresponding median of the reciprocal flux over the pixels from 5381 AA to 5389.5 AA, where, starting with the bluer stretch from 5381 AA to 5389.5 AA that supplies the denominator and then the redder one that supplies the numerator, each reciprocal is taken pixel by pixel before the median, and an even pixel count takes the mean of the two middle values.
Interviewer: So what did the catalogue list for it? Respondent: 1.127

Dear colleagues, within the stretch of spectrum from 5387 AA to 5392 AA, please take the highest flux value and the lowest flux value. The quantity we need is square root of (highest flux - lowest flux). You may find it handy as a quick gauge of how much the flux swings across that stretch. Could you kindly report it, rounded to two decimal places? 0.71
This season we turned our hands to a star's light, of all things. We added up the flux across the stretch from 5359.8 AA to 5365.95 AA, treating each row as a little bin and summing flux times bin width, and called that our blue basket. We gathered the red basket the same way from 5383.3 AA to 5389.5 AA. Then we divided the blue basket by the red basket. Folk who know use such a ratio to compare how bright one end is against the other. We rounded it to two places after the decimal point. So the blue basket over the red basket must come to 0.97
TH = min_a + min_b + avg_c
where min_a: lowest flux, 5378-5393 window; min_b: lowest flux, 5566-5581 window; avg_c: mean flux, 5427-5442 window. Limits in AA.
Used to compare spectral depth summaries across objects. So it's 11.4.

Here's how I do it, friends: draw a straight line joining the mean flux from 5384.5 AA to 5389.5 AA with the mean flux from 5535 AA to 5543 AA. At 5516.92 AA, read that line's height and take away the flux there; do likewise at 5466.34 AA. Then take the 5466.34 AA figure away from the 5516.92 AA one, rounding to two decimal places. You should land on 0.33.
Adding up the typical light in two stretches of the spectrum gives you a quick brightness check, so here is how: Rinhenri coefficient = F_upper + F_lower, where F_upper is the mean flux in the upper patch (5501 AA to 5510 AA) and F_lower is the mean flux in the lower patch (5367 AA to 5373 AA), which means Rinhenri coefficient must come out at 7.6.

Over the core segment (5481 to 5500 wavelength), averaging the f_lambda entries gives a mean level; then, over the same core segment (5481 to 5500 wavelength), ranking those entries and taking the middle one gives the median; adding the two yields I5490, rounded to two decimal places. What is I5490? 8.00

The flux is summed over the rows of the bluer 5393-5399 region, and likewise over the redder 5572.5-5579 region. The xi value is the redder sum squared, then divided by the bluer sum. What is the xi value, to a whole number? 21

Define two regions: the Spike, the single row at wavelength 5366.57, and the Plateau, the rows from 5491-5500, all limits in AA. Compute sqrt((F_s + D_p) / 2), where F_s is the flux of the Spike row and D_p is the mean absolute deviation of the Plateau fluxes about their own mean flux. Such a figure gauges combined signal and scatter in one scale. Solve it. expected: 1.38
